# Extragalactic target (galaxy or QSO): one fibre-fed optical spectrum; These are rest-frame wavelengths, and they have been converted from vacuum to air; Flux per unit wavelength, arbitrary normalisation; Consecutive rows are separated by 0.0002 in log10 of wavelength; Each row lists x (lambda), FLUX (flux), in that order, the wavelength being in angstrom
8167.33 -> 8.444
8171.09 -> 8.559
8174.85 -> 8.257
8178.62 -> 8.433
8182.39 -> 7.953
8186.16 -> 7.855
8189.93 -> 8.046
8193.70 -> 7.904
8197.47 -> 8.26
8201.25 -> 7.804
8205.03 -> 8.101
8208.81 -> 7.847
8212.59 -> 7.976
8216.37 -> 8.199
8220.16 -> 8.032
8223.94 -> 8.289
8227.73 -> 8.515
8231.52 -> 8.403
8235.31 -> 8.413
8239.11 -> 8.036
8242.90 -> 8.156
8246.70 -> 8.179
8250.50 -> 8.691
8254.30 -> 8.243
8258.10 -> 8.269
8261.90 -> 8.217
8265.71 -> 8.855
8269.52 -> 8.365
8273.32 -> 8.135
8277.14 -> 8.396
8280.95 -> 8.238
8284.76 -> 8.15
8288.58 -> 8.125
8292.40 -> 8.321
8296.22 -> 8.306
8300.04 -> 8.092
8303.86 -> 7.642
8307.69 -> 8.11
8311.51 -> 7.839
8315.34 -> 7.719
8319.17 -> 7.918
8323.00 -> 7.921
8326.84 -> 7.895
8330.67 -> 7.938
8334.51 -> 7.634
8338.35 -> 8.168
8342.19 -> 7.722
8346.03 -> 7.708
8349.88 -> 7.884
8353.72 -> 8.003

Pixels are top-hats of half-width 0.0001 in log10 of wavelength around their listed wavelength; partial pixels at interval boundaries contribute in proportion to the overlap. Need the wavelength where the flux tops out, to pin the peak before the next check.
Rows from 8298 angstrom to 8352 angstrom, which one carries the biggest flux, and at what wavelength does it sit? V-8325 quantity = 8338.35 angstrom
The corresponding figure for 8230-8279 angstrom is 8265.71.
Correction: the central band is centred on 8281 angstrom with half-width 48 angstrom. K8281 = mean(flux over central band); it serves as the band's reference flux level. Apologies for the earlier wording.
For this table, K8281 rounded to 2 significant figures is 8.2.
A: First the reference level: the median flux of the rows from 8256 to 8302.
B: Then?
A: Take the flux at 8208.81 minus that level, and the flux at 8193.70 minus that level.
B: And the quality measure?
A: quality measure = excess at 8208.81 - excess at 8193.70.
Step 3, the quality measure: -0.06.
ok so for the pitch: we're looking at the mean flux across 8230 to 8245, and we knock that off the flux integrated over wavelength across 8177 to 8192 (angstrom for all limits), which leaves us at 113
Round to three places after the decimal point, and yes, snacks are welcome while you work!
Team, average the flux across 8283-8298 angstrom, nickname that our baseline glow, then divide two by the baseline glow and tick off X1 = 0.243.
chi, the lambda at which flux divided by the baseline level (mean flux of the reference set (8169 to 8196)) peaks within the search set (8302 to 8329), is 8307.69 angstrom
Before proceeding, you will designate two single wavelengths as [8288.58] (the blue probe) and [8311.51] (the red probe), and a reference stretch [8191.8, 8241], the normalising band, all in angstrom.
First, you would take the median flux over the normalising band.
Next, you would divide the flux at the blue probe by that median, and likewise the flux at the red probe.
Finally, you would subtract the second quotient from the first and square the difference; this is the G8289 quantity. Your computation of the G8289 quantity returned 0.0012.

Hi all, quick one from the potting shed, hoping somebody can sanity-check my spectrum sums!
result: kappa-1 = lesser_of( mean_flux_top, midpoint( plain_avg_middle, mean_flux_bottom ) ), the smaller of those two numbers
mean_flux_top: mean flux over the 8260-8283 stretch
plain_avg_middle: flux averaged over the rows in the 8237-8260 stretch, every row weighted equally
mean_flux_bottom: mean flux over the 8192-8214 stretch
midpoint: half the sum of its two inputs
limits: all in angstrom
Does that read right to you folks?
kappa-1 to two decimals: 8.12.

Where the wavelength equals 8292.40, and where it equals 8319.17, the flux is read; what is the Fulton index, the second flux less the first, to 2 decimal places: -0.40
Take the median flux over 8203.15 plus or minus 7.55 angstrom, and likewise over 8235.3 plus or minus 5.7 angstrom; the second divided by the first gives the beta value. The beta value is 1.05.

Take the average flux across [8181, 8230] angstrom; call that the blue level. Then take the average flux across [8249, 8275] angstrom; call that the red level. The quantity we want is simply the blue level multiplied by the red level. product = 67.7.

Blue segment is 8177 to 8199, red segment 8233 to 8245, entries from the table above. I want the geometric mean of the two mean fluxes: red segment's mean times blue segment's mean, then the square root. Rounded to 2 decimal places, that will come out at 8.14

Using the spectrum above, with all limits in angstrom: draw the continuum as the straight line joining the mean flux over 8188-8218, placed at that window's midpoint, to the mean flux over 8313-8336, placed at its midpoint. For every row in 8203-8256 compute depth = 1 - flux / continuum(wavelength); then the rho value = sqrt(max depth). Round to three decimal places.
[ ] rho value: 0.142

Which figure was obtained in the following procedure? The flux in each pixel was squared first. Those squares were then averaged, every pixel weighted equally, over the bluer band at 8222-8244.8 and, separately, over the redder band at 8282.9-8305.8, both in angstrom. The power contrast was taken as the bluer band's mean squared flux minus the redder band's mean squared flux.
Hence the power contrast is 3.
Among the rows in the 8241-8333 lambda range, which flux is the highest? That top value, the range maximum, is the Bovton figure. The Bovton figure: 8.855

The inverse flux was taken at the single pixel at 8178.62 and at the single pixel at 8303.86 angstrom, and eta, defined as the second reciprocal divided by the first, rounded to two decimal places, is 1.10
